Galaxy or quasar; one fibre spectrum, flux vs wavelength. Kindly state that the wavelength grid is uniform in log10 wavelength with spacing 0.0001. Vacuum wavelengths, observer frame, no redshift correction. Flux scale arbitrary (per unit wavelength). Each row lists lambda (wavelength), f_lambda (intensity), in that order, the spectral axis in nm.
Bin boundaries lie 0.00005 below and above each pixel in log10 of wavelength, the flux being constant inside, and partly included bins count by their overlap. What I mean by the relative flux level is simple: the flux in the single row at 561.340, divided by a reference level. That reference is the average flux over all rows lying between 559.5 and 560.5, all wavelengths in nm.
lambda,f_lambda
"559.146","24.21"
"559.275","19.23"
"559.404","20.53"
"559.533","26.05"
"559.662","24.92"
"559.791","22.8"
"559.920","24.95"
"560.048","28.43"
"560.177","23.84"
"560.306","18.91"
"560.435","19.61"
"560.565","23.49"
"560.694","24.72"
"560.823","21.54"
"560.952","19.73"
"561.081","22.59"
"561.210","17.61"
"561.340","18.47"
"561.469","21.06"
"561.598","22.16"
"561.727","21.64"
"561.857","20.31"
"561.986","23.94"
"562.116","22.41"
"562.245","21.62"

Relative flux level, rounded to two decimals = 0.78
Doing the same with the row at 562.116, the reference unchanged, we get 0.95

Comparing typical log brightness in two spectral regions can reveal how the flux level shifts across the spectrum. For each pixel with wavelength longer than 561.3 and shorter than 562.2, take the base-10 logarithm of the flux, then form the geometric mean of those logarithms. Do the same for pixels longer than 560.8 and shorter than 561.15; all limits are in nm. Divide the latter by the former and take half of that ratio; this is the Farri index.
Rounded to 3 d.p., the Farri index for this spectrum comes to 0.499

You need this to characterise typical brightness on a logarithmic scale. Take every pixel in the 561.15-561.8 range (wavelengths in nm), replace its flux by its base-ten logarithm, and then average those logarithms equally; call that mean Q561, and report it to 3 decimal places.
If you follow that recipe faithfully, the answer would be 1.303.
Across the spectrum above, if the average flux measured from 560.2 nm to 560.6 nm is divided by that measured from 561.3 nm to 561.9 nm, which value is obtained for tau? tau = 1.00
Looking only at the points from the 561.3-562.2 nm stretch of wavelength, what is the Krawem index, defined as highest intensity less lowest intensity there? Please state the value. 5.5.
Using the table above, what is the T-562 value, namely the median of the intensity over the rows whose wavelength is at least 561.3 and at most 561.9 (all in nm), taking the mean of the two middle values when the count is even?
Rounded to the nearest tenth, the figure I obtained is 21.1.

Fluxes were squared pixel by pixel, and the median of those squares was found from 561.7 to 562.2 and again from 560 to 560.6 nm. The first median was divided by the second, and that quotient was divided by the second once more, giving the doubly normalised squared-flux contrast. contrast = 0.0016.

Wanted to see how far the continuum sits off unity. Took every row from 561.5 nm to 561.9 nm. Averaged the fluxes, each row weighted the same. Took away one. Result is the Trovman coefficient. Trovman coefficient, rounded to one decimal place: 20.4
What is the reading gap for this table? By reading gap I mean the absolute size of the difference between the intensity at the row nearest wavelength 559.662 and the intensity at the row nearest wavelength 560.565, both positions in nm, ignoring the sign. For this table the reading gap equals 1.4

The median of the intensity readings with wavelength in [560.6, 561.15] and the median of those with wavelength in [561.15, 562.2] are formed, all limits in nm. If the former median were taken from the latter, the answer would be -1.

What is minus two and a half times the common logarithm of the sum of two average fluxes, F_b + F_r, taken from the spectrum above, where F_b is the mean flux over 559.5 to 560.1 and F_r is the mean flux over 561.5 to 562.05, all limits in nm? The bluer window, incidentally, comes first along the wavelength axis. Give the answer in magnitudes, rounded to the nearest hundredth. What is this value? -4.19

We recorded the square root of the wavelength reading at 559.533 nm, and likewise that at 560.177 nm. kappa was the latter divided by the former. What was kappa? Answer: 0.96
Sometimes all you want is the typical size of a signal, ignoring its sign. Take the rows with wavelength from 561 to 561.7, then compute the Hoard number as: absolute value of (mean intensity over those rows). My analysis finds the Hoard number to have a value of 20.4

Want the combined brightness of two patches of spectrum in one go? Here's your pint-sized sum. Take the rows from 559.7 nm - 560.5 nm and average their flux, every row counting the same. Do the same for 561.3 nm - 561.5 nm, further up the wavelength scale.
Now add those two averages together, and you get 42.9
